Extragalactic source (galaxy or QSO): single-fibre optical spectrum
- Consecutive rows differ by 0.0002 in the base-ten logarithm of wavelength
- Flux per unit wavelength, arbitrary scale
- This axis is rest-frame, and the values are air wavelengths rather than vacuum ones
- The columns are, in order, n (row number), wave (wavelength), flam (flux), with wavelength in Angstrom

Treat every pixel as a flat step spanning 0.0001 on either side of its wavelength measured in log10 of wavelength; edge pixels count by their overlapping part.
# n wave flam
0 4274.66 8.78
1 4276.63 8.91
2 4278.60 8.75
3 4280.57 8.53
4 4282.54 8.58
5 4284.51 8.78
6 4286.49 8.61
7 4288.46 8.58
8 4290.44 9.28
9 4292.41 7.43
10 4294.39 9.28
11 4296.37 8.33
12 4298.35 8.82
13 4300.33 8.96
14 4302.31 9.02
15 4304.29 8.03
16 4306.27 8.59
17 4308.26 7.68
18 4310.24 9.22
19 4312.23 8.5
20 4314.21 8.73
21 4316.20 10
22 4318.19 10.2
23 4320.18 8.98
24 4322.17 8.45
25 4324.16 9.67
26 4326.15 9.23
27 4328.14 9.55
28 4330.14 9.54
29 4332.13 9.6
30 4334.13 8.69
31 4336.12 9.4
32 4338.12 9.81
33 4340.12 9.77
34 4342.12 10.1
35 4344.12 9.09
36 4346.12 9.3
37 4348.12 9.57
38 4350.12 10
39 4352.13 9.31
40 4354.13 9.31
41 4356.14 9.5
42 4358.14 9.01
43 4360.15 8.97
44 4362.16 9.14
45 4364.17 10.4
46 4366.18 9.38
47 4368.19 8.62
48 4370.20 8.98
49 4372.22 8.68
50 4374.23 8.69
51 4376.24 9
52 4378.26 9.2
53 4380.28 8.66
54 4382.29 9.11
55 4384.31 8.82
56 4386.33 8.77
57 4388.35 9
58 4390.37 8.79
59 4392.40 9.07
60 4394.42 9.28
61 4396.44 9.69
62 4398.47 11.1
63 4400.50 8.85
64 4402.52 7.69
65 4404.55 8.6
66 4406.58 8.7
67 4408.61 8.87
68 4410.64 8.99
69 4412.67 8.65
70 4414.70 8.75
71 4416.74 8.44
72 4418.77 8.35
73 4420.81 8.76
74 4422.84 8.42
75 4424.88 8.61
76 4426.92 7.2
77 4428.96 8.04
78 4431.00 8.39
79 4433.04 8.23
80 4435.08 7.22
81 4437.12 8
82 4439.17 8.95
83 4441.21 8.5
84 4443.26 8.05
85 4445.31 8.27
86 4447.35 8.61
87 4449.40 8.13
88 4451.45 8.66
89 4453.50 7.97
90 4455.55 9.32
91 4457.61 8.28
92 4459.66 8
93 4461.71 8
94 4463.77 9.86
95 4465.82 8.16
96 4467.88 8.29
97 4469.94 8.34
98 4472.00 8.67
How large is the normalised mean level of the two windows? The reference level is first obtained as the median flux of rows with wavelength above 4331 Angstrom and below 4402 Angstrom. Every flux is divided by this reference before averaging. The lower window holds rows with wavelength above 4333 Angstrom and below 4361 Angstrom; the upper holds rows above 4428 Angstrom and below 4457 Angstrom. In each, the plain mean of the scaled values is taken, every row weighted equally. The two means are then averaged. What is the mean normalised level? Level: 0.97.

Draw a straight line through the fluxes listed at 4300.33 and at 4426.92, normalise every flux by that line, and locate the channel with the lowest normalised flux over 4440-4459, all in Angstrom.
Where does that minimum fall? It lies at 4443.26 Angstrom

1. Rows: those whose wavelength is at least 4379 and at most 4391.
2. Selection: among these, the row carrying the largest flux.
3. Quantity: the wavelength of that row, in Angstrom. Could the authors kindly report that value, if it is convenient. 4382.29 Angstrom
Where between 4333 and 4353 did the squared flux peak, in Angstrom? 4342.12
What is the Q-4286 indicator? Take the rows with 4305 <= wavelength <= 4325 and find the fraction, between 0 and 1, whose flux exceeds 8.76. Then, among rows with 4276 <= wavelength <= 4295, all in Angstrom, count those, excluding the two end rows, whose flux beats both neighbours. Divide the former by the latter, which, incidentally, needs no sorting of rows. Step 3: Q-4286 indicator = 0.25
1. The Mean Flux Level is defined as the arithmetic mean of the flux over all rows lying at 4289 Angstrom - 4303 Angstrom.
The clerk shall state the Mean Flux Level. 8.7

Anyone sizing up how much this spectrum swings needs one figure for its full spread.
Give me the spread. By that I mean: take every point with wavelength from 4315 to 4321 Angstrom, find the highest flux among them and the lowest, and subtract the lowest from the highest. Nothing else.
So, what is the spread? 1.2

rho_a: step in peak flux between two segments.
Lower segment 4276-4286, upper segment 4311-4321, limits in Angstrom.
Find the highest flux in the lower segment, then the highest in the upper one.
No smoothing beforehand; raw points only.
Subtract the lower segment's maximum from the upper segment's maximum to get 1.3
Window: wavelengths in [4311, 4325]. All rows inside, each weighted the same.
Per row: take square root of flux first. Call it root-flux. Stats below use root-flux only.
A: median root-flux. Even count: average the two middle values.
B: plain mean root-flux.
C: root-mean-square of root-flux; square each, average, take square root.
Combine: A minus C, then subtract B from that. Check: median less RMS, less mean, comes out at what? -3.07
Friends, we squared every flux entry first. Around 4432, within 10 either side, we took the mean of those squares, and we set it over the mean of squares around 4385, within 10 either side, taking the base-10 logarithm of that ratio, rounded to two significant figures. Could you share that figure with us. -0.081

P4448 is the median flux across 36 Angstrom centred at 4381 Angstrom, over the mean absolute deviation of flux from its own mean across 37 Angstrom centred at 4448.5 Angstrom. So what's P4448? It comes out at 21.8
